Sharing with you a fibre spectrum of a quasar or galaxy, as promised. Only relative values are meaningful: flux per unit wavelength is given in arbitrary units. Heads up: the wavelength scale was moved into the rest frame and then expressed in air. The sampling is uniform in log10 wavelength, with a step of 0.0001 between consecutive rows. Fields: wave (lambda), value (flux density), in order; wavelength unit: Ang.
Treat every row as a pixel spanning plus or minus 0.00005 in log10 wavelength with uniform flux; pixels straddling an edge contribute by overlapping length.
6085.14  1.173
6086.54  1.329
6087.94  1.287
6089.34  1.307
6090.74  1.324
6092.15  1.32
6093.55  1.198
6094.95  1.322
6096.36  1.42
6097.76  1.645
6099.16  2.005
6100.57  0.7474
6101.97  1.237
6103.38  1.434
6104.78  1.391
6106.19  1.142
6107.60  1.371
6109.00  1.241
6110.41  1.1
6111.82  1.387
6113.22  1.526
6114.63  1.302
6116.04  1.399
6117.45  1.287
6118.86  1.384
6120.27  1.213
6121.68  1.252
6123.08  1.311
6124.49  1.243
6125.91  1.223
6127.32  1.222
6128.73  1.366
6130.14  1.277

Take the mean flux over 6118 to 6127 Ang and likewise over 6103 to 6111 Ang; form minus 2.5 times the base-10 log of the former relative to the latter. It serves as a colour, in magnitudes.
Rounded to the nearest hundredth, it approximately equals 0.01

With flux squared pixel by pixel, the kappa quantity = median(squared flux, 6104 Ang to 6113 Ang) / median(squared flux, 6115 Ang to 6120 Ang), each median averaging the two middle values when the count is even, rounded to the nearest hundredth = 0.89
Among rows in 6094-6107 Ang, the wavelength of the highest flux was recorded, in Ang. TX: 6099.16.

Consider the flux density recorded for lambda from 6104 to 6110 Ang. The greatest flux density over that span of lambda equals 1.391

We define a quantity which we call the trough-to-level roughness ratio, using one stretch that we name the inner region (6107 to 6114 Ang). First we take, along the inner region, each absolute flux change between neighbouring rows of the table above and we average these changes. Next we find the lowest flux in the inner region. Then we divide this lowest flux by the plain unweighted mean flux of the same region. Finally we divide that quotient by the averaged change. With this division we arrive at 4.8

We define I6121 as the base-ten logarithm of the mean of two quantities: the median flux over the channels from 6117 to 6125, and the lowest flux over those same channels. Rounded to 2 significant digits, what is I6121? 0.094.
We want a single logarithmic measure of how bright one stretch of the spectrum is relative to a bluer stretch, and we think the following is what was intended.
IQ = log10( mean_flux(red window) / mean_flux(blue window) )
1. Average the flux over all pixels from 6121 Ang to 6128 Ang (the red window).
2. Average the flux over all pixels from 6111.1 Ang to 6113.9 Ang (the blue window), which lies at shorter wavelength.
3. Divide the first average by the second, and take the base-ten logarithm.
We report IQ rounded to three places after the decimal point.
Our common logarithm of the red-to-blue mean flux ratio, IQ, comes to -0.066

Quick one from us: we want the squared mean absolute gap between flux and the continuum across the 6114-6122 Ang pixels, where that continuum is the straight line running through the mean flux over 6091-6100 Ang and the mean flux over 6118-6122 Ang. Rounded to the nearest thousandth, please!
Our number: 0.003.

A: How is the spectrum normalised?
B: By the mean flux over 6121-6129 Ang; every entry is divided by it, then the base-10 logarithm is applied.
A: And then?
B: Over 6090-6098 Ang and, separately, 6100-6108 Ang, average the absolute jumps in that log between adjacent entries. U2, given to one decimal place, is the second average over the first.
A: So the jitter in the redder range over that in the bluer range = 2.5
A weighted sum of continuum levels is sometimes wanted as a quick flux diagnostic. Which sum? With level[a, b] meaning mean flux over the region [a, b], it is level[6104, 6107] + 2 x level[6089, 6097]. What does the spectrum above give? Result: 3.90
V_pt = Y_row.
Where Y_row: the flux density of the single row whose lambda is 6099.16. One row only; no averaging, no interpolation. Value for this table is 2.005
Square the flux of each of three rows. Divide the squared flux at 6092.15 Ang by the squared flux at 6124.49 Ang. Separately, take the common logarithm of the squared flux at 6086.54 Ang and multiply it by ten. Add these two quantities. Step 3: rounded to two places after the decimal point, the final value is 3.60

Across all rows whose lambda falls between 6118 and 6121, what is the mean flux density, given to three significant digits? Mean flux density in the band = 1.30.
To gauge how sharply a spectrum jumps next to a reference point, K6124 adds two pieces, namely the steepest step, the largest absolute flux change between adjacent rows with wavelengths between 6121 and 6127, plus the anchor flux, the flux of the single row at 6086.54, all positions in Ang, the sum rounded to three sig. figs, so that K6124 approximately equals 1.40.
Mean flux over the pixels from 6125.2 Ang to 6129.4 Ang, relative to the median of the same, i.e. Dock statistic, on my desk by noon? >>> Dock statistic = 1.04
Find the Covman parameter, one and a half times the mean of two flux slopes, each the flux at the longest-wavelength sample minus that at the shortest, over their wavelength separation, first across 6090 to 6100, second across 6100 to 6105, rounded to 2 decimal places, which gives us 0.18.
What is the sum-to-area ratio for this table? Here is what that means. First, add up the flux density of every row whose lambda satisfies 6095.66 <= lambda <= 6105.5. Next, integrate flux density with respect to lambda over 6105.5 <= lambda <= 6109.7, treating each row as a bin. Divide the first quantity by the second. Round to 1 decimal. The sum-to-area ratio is 1.9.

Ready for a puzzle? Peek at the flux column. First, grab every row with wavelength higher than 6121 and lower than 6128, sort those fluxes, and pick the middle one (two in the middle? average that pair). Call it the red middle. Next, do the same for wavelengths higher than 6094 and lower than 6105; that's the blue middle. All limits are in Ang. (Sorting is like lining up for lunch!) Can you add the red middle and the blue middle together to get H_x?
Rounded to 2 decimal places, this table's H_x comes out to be 2.65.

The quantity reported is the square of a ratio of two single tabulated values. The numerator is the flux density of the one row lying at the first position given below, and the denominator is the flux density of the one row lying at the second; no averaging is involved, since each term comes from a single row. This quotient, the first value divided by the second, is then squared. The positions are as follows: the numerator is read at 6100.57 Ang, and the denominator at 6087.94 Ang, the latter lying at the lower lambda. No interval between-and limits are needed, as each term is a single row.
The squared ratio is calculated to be 0.34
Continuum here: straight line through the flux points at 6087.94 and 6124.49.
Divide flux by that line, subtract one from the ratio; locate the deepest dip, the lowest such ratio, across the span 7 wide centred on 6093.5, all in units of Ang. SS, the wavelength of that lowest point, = 6093.55 Ang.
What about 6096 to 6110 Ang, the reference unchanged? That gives 6100.57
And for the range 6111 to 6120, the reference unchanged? 6117.45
